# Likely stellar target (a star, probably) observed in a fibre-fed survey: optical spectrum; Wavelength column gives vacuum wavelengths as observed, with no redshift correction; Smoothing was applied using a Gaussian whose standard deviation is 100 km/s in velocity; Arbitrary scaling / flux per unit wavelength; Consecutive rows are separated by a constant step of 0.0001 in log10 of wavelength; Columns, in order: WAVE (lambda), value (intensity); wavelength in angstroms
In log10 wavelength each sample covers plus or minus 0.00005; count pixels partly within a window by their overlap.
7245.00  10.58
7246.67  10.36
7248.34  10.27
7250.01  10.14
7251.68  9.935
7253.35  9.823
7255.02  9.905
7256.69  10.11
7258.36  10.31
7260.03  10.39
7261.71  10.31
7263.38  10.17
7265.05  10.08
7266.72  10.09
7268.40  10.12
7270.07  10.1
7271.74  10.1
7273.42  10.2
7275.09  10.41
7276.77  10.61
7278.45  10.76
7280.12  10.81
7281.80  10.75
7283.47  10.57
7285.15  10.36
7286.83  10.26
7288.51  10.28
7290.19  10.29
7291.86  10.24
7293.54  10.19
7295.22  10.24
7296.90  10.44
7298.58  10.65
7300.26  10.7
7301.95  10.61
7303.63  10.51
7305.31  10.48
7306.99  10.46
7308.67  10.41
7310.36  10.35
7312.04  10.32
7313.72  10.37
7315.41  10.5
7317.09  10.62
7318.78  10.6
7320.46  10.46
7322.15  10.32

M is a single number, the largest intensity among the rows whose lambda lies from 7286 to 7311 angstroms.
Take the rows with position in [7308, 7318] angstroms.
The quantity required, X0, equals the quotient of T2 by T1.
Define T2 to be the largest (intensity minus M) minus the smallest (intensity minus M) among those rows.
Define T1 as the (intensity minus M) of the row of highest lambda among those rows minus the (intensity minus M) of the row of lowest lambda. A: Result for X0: 1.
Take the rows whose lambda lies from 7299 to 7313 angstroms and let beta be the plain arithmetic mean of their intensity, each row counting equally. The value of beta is 10.5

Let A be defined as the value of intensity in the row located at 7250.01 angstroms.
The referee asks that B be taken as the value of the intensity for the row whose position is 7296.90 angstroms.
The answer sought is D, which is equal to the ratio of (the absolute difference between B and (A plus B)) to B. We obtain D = 0.97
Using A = 10.14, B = 10.44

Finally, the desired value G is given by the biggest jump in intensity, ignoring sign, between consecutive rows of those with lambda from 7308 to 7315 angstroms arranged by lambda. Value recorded 0.060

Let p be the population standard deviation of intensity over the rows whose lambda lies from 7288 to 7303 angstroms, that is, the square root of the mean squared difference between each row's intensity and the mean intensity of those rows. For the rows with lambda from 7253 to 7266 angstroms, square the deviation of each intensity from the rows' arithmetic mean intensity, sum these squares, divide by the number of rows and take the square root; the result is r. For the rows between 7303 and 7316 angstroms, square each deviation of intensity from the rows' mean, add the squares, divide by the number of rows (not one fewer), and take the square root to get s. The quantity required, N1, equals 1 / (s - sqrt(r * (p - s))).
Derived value -12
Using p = 0.189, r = 0.188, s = 0.07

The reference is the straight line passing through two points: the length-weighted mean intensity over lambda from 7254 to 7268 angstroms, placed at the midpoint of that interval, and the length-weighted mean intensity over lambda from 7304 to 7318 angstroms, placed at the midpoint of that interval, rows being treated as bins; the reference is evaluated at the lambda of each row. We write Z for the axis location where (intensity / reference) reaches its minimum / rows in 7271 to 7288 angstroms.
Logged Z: 7271.74 angstroms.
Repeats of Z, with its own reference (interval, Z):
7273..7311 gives 7293.54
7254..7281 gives 7255.02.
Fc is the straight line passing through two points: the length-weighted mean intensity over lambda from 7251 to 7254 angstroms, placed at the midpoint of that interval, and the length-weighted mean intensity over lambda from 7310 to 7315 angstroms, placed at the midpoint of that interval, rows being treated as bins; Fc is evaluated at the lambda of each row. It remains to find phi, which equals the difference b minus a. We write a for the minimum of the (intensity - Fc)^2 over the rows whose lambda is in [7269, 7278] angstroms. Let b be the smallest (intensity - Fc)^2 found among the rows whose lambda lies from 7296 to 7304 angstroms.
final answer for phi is 0.037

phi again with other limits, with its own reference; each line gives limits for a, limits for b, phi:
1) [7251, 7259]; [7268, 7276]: 0.004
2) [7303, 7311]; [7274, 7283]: 0.121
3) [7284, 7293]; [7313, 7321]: -0.002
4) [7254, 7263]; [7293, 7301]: 0.000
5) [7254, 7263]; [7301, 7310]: 0.006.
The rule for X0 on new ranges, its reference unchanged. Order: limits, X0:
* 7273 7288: 10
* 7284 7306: 4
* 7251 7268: 4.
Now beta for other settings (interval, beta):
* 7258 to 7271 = 10.2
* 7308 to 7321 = 10.5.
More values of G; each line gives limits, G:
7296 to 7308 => 0.210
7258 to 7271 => 0.140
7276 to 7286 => 0.210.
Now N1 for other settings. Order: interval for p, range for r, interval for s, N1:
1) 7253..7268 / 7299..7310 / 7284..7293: -13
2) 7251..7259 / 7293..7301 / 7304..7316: -12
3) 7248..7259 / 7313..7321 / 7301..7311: -89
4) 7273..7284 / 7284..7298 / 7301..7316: -167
